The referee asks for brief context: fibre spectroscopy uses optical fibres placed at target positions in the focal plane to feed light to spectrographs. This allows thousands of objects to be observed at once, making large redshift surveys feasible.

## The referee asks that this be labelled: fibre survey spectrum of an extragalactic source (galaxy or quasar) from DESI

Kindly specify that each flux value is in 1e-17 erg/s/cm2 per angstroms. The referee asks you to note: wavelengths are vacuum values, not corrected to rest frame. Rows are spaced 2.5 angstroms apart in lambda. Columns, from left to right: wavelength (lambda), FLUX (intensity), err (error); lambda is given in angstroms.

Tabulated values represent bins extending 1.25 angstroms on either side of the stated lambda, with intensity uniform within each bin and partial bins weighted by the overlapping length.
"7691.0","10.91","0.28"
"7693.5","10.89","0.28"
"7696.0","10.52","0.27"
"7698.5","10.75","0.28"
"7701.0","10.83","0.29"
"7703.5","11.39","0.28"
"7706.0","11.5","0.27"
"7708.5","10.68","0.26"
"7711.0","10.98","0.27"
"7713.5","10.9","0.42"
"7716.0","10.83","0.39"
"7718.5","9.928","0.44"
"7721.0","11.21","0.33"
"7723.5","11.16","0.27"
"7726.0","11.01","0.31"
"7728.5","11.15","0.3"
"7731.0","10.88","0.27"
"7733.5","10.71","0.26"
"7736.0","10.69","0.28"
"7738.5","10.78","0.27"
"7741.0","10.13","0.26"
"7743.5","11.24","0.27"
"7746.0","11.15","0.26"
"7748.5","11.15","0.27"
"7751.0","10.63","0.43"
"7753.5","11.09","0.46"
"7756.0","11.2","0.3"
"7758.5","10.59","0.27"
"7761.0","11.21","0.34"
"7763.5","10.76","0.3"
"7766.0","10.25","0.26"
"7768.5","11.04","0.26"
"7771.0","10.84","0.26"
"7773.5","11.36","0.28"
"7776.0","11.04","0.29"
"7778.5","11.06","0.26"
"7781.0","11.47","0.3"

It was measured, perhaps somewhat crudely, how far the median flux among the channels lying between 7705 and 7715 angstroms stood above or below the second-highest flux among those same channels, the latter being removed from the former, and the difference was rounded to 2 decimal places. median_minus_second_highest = -0.04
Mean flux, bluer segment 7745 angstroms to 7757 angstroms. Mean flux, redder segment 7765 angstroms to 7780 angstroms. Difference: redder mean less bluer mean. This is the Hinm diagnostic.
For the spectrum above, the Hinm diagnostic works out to -0.1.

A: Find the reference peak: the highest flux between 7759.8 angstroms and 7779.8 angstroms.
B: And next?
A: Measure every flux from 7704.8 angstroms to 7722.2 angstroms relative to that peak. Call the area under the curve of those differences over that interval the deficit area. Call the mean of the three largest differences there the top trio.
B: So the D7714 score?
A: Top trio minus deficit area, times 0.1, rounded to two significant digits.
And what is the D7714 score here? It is 0.86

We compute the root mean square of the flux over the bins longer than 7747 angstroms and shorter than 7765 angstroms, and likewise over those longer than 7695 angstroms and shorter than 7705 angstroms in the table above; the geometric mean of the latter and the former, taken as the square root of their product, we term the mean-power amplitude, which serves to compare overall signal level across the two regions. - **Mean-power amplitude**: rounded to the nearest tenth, 10.9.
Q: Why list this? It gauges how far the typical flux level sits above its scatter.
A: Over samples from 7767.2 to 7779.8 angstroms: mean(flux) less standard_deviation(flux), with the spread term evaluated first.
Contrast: 10.9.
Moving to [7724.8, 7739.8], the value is 10.7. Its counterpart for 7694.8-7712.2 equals 10.6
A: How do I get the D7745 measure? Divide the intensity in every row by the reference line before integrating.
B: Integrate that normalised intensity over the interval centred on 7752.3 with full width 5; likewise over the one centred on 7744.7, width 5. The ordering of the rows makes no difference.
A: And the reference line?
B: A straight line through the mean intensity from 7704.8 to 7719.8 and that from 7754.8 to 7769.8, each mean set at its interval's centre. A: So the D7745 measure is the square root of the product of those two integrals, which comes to 5.09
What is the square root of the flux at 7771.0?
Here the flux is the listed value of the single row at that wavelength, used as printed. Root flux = 3.29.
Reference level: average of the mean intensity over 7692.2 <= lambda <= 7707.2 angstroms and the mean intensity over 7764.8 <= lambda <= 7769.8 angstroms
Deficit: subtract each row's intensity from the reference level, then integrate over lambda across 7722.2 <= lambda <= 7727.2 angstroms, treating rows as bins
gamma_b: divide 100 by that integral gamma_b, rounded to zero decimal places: -73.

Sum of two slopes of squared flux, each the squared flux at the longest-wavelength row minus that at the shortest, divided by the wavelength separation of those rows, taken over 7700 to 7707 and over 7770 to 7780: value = 3.6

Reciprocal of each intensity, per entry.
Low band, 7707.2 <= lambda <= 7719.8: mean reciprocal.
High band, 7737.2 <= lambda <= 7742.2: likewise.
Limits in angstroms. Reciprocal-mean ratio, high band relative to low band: 1.02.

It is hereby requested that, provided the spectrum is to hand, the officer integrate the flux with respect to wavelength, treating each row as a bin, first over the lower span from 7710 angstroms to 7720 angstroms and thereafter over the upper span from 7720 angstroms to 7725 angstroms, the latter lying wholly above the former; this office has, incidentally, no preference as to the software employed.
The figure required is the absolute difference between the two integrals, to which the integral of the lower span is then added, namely 157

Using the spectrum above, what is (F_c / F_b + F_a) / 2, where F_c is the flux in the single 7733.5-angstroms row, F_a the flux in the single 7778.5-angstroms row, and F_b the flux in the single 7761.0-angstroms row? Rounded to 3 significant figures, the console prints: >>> 6.01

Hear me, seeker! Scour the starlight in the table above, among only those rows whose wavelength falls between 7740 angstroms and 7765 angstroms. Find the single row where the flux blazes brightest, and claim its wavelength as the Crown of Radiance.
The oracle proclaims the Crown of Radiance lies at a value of 7743.5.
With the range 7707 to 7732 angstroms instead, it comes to 7721.0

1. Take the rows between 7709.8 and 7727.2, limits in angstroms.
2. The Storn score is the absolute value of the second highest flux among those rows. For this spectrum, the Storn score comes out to 11.2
